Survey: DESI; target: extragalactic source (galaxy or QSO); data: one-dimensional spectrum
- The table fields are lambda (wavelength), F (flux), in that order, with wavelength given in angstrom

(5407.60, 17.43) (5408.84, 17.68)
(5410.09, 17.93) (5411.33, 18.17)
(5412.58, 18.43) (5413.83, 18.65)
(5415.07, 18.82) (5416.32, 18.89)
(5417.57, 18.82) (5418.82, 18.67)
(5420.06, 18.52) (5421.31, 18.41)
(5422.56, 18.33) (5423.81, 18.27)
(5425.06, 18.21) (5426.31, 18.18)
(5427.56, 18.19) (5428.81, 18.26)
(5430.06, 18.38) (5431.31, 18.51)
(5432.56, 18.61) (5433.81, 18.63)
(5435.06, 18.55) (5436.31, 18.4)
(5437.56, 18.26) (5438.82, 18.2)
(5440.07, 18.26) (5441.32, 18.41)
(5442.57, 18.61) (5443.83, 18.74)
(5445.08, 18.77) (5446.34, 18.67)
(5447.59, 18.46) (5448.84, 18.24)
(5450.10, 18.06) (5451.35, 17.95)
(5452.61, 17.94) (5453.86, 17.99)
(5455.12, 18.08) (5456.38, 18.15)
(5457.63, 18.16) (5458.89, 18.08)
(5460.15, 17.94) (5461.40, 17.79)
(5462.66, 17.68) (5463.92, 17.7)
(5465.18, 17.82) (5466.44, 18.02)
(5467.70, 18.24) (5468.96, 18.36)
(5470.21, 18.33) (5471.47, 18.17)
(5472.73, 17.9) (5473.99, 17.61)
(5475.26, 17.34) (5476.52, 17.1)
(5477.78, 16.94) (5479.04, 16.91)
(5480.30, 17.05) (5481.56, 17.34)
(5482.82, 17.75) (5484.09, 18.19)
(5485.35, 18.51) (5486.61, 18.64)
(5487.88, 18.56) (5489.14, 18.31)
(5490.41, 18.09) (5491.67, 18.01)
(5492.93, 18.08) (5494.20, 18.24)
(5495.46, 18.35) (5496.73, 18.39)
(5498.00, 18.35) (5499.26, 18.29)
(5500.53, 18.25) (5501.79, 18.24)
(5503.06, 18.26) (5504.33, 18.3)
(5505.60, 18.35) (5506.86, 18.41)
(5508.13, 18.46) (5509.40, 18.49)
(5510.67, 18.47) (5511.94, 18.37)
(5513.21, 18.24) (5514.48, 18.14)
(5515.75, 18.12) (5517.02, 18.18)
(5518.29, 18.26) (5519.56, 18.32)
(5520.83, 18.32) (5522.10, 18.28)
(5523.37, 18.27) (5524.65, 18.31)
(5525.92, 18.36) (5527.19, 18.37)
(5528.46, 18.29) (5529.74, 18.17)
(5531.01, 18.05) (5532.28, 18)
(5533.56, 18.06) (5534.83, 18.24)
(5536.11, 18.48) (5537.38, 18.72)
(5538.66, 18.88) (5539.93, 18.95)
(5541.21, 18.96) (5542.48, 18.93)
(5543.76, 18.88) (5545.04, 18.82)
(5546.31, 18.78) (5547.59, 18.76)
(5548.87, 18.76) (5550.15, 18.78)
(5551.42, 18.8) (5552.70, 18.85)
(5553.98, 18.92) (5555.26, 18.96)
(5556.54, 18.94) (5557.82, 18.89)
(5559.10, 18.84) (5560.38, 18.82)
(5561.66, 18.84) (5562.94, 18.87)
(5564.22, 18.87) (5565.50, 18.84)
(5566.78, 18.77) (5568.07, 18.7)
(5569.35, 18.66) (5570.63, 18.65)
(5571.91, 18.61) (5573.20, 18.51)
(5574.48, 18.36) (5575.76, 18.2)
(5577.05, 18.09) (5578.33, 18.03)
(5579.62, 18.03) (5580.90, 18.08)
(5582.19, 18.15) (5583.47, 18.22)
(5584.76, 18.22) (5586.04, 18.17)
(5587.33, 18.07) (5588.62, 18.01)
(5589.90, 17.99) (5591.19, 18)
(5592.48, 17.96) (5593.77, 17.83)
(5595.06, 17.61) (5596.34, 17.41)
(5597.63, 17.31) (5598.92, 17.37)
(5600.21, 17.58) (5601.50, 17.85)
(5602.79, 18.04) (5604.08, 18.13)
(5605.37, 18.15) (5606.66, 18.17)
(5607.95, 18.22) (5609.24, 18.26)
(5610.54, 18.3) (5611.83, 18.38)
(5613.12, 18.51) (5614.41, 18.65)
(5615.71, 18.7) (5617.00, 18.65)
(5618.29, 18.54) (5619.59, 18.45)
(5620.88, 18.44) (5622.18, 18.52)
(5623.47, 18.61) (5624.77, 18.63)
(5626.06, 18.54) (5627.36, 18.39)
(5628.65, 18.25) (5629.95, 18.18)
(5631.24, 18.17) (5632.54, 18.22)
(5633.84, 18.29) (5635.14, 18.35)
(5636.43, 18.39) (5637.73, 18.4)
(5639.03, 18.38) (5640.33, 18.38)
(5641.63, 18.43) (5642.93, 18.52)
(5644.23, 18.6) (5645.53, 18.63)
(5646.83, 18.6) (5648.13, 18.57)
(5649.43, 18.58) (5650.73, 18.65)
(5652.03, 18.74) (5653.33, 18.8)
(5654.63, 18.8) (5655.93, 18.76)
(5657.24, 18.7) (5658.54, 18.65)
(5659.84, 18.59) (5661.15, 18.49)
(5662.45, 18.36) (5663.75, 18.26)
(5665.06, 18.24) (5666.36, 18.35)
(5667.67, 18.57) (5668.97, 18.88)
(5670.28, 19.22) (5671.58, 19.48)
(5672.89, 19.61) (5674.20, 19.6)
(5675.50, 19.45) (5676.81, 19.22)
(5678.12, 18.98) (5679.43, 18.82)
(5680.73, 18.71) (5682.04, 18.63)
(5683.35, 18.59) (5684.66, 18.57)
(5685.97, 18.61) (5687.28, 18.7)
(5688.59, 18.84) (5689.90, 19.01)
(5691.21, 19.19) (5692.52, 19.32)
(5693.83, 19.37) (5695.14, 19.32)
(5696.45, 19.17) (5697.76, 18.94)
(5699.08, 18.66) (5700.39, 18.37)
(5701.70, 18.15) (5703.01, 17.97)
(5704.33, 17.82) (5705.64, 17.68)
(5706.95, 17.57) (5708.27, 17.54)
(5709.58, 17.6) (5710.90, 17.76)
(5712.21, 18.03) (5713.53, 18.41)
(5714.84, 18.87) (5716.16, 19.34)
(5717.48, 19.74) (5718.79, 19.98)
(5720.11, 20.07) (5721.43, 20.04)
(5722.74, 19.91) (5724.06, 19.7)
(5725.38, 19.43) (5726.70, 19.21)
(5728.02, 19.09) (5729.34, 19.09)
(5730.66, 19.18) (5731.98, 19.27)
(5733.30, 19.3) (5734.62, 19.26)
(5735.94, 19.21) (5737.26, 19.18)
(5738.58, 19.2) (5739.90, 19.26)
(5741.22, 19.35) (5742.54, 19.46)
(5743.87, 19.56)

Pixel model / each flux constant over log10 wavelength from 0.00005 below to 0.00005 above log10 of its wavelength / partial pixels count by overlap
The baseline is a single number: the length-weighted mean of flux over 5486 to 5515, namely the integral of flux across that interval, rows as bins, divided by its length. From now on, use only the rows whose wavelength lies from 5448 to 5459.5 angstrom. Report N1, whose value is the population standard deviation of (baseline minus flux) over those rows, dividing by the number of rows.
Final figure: 0.10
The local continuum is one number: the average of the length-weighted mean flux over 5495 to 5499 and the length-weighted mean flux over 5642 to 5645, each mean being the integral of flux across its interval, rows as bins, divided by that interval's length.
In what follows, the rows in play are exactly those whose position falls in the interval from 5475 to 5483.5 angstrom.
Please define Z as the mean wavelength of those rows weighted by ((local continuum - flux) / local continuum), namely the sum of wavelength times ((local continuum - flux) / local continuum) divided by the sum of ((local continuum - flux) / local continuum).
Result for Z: 5478.8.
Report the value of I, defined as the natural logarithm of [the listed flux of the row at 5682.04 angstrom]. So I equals 2.92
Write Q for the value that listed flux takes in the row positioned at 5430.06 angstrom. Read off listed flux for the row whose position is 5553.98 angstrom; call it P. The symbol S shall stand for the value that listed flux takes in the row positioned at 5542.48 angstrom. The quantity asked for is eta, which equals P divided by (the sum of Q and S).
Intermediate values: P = 18.92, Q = 18.38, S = 18.93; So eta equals 0.507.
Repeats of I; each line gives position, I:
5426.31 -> 2.90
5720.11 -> 3.00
